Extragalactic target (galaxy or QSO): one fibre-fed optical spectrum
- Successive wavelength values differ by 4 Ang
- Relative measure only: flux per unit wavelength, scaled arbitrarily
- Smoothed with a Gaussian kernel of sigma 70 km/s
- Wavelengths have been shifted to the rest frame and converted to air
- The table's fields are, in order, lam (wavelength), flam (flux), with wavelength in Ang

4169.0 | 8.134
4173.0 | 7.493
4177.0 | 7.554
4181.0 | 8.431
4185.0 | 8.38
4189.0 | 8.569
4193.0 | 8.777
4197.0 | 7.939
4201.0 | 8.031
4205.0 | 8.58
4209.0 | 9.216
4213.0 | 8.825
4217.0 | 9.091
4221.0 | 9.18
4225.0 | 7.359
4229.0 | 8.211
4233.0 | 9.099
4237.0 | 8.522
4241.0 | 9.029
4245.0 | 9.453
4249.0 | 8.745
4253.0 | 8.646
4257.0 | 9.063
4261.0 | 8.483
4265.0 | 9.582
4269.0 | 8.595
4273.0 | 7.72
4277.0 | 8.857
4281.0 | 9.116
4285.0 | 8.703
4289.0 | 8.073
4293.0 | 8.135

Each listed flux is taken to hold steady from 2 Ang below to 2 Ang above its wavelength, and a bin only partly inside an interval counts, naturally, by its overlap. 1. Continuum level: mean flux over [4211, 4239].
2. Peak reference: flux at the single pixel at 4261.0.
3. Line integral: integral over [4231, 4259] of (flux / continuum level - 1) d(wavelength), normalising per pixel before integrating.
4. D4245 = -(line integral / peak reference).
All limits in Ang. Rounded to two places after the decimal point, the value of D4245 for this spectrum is -0.12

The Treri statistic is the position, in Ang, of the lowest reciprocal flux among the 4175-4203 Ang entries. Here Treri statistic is 4193.0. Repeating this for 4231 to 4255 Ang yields 4245.0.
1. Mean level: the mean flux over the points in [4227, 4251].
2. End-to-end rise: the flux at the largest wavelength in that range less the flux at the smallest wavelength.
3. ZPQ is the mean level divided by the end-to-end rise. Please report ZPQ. 17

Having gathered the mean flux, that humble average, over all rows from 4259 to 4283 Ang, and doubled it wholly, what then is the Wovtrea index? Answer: 17.5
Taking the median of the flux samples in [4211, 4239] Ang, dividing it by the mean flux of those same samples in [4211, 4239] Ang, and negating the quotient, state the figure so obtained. -1.02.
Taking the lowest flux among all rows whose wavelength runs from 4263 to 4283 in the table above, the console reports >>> 7.72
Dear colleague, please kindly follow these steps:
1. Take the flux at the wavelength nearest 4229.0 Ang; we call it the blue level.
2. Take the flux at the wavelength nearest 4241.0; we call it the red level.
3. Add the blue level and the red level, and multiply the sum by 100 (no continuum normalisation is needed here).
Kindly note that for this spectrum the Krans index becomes 1724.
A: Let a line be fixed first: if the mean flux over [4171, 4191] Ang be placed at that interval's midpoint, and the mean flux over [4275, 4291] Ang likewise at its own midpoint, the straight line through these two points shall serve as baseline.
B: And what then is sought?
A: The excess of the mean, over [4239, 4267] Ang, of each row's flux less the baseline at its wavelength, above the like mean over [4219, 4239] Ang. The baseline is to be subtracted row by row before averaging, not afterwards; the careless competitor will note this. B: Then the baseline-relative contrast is 0.4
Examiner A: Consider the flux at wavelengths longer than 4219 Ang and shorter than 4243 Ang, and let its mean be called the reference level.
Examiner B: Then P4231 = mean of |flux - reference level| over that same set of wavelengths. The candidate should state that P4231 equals 0.54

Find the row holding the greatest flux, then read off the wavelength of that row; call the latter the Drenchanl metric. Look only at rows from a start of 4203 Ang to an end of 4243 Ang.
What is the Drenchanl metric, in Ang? 4209.0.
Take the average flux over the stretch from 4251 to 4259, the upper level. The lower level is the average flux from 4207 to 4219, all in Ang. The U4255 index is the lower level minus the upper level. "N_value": 0.19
